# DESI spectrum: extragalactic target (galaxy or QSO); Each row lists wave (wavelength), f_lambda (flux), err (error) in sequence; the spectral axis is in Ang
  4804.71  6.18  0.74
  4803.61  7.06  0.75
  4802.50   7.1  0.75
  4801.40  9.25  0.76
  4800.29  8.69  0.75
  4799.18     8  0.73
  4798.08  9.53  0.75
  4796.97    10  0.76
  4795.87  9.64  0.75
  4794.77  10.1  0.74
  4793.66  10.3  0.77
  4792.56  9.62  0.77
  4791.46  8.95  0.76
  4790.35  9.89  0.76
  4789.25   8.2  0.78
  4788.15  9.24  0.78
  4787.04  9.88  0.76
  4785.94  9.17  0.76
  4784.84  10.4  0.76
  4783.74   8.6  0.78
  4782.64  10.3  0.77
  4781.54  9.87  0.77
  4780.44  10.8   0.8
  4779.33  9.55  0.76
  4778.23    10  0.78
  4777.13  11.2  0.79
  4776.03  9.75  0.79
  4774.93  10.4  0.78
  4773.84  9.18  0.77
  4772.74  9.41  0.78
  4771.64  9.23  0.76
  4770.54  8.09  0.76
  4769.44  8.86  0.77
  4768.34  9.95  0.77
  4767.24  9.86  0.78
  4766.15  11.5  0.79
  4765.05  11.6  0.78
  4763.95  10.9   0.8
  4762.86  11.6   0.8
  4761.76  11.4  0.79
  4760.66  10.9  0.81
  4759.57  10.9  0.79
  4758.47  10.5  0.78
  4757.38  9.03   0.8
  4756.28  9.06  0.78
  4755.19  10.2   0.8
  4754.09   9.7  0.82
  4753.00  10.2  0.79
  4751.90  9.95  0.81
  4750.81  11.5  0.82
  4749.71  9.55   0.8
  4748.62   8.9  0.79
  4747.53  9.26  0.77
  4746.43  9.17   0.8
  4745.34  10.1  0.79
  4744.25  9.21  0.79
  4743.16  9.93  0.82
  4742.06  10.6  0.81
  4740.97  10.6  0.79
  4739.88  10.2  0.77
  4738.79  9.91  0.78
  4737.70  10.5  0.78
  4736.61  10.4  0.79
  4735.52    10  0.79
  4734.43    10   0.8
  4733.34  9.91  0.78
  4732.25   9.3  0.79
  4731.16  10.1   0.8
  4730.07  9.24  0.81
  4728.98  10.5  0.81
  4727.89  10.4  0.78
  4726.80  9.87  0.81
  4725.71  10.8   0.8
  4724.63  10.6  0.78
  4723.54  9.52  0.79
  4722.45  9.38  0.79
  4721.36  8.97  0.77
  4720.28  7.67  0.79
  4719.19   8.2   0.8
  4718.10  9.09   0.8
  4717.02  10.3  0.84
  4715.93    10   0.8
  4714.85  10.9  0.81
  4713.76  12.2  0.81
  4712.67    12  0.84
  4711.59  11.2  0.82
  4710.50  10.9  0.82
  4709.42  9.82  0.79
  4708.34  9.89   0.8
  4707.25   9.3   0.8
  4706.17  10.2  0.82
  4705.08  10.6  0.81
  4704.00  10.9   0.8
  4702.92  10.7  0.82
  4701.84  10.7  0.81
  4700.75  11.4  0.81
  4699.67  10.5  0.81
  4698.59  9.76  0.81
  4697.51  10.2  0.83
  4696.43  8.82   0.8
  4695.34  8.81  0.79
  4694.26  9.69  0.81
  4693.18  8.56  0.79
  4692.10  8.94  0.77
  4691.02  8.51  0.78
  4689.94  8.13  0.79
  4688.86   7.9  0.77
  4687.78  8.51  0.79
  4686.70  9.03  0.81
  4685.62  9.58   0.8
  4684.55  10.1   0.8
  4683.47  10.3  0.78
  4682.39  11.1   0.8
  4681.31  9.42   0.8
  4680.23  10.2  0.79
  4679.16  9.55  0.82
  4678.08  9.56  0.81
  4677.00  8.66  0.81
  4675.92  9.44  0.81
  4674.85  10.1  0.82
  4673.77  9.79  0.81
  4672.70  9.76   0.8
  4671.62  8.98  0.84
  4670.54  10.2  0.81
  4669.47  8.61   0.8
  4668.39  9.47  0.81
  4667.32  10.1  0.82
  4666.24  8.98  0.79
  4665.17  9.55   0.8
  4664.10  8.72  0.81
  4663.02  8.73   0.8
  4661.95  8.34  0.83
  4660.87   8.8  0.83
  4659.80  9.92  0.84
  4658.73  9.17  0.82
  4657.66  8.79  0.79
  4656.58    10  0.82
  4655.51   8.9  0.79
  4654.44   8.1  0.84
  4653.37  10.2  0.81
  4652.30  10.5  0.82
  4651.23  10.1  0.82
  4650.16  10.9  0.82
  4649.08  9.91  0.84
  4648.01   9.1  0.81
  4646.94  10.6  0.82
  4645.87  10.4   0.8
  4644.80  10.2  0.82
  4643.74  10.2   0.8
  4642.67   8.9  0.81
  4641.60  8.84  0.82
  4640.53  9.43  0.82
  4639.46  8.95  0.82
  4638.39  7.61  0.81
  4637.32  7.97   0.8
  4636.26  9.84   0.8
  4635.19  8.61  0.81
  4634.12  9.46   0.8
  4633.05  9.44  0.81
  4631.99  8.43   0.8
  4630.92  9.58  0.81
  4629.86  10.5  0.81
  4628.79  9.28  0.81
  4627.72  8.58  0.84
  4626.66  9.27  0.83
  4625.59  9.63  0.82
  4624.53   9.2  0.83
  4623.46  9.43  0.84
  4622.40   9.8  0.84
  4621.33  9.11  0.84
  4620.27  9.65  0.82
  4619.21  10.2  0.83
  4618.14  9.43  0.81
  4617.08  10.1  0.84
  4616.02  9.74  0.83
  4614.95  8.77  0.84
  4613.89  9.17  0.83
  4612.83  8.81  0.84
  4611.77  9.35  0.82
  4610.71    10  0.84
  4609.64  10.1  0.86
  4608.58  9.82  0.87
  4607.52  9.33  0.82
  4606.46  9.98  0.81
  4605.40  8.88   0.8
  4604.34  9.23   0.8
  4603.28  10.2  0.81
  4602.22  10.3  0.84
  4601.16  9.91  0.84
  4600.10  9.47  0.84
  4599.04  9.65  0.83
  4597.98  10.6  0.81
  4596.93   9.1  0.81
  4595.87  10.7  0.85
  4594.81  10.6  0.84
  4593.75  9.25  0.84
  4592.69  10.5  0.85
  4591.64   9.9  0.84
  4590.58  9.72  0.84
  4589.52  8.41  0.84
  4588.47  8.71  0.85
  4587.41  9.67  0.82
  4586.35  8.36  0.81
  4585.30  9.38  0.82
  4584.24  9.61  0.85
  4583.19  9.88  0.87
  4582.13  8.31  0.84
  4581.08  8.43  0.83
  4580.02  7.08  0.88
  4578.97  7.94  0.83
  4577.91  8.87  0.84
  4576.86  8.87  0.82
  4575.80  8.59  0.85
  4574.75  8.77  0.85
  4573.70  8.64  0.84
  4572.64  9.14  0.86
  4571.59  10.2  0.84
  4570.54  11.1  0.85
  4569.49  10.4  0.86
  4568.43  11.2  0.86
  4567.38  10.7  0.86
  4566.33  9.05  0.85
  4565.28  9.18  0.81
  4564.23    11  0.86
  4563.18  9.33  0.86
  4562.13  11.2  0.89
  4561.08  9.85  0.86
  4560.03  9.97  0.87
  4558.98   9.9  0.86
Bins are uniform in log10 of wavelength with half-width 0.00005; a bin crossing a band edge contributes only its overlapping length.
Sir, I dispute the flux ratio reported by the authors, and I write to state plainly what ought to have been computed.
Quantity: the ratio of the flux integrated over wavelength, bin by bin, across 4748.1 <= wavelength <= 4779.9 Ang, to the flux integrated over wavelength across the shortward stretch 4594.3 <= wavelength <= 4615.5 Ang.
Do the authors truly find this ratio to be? 1.6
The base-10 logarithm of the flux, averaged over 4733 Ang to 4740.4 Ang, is 1.01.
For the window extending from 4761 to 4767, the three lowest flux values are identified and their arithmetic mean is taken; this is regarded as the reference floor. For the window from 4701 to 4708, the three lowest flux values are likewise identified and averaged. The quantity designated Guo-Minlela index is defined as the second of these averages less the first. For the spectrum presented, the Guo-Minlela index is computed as -1.2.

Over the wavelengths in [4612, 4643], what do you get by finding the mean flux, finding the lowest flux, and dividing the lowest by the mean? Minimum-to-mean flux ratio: 0.824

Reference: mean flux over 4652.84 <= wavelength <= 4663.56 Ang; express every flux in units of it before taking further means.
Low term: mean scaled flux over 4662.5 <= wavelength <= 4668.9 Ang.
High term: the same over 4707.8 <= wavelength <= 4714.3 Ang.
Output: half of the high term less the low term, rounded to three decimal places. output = 0.096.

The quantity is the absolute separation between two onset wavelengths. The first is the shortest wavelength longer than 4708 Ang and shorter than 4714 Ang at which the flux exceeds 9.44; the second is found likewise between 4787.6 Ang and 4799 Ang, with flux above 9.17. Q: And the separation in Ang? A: 79.8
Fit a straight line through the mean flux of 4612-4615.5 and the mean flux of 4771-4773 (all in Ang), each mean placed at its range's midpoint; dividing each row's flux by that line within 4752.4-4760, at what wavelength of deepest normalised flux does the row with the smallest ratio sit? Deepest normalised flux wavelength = 4757.38 Ang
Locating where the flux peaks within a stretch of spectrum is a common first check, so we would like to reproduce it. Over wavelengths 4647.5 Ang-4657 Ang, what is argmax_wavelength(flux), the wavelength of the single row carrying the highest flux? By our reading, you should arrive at 4650.16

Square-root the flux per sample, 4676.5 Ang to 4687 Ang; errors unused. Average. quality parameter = 3.12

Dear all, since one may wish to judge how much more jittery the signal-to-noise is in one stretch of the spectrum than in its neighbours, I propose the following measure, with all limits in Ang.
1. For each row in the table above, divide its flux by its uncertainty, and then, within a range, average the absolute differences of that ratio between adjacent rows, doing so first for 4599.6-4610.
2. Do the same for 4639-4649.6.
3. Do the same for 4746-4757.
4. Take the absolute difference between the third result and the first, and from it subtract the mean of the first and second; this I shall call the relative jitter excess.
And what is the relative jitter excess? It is -0.2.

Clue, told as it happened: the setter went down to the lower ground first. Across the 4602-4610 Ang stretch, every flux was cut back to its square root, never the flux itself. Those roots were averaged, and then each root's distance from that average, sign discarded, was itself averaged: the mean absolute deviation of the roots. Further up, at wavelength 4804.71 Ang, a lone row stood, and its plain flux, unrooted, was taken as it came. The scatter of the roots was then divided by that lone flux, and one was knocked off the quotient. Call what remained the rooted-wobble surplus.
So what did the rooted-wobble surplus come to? -0.989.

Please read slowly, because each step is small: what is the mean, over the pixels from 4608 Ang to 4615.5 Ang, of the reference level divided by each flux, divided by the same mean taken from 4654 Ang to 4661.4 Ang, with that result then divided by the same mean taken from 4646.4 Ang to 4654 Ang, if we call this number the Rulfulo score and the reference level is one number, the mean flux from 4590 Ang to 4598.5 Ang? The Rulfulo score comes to 0.97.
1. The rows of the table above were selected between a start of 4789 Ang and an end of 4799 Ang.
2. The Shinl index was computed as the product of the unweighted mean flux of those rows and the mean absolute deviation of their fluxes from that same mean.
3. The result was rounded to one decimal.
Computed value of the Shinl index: 4.4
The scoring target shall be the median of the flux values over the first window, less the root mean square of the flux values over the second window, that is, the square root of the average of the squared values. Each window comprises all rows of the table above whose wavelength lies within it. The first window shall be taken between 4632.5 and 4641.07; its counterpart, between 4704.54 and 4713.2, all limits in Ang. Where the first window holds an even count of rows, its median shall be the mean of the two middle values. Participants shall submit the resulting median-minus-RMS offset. -1.3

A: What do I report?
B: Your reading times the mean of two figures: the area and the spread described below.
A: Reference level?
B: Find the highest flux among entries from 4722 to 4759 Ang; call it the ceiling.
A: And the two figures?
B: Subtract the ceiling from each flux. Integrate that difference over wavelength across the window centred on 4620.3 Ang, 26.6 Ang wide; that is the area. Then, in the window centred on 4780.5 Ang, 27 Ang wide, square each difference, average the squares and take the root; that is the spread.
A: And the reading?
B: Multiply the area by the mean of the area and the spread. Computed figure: 1405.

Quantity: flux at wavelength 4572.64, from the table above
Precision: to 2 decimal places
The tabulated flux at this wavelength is 9.14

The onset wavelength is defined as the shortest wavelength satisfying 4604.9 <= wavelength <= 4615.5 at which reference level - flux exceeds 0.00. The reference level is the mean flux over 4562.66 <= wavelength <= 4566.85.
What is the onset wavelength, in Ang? 4605.40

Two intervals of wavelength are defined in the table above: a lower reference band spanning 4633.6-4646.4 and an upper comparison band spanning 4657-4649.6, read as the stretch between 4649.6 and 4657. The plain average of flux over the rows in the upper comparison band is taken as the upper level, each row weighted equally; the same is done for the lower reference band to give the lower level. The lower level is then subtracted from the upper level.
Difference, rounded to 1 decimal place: 0.6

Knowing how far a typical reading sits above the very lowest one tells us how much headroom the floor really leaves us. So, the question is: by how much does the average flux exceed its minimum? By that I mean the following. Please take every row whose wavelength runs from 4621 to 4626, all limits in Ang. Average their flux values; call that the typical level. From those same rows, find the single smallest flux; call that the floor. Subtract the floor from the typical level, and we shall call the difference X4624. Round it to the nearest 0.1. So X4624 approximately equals 0.3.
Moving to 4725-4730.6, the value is 0.9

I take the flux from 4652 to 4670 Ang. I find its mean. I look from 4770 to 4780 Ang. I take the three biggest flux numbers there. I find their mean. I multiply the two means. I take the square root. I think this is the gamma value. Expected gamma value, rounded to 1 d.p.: 9.9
